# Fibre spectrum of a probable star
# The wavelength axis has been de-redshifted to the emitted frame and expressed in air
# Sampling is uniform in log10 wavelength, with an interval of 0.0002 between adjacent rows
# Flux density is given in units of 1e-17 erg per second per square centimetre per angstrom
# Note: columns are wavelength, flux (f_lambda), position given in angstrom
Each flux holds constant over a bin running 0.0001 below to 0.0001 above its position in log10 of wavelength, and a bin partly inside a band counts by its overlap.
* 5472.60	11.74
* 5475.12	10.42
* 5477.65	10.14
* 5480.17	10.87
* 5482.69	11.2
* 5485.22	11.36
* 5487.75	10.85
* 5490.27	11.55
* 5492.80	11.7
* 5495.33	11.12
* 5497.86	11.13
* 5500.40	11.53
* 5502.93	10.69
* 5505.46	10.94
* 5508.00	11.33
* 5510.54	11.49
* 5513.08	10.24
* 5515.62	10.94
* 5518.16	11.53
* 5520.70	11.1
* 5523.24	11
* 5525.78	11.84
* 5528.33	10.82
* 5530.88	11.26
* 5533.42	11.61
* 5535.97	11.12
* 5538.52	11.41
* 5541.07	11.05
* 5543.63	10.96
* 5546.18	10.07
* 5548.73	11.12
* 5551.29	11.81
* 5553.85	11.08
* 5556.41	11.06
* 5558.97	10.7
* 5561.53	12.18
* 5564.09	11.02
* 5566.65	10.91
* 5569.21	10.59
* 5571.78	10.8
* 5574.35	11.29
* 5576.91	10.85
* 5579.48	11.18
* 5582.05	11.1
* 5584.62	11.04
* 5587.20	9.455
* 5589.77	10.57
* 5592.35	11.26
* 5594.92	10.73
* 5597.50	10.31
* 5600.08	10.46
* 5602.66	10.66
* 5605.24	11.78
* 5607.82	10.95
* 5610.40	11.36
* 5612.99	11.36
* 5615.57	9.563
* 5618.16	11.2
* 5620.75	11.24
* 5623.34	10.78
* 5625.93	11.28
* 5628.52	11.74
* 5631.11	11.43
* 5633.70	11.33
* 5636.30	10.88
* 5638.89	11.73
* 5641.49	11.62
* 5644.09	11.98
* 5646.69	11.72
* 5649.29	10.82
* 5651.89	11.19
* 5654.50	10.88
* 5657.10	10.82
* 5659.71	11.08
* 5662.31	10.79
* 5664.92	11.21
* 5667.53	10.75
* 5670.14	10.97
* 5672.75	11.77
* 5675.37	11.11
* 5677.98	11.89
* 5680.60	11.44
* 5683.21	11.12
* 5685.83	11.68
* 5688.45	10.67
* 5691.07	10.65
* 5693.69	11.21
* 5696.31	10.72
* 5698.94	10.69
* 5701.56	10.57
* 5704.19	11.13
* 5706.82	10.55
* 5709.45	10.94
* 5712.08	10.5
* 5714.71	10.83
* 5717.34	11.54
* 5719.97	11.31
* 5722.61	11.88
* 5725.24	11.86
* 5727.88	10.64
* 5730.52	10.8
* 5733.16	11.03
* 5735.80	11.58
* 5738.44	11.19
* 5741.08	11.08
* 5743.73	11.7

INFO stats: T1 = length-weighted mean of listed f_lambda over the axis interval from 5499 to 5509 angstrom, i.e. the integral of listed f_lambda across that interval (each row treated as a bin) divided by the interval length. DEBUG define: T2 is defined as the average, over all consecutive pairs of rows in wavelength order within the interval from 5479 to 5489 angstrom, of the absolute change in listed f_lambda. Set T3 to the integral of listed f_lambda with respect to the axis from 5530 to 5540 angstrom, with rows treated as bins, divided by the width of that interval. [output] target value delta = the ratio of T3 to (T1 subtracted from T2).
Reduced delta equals -1.05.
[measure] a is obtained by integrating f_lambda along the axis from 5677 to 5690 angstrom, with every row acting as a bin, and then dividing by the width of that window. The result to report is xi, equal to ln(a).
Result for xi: 2.43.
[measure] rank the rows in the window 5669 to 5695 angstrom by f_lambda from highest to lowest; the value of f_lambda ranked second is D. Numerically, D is 11.77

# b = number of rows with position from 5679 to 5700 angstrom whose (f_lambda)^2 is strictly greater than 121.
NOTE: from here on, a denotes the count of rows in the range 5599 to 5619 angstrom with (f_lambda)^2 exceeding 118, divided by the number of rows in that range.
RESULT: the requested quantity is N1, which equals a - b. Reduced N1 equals -3.4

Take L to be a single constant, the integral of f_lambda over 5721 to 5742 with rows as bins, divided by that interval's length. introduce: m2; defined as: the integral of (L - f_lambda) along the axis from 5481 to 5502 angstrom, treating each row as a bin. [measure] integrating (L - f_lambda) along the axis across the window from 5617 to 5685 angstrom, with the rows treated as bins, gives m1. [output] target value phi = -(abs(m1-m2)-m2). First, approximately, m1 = 0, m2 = 0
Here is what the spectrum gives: -0.9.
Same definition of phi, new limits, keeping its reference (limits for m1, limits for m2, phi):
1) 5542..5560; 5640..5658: -6.7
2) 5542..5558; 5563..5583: 4.0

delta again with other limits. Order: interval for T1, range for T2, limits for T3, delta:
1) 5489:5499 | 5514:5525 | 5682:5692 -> -1.00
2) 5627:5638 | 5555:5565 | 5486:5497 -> -1.09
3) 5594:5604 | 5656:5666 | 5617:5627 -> -1.09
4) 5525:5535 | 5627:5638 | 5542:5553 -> -0.99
